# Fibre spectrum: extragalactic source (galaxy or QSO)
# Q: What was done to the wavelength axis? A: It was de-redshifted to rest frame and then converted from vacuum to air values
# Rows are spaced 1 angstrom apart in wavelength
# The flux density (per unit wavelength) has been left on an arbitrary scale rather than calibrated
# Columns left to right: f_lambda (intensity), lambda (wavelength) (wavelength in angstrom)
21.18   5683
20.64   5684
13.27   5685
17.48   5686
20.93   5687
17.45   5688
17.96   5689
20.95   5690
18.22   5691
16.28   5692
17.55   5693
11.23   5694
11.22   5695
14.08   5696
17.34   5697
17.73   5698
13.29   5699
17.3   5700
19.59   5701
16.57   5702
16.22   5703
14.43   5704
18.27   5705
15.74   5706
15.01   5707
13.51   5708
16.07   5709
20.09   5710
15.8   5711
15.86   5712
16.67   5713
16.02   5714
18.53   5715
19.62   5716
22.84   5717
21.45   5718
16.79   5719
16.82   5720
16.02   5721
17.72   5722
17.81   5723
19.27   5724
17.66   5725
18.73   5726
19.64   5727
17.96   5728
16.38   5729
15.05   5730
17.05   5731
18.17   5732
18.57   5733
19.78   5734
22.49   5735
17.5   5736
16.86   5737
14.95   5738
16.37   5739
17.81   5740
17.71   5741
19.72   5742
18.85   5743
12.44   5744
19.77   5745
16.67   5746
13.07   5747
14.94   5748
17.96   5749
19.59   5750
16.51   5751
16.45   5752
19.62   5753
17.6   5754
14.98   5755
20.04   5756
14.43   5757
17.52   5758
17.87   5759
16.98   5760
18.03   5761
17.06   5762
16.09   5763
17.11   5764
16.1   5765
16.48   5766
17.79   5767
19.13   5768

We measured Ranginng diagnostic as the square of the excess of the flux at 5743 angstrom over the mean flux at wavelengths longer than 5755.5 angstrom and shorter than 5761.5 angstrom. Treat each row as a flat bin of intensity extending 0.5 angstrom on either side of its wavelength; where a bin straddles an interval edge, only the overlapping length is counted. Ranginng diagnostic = 1.9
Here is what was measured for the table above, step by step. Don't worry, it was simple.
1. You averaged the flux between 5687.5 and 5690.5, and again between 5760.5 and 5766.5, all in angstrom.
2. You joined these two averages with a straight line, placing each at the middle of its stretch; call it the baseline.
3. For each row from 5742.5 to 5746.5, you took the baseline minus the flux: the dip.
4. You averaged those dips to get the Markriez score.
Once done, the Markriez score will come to 0.4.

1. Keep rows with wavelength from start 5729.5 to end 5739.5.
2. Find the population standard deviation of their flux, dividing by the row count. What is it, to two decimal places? 2.14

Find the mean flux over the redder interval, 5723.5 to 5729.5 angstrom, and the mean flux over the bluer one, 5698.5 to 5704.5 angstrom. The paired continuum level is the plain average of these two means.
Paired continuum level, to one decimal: 17.3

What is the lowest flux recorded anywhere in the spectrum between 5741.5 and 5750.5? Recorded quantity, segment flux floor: 12.44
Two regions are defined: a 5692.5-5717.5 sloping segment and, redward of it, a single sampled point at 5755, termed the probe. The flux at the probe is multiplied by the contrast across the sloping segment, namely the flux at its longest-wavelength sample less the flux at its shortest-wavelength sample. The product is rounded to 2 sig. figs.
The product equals 79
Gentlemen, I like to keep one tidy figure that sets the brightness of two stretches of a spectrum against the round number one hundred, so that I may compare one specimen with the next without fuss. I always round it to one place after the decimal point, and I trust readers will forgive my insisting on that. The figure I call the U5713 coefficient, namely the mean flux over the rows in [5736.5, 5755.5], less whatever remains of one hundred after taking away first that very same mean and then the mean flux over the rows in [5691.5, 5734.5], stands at -49.1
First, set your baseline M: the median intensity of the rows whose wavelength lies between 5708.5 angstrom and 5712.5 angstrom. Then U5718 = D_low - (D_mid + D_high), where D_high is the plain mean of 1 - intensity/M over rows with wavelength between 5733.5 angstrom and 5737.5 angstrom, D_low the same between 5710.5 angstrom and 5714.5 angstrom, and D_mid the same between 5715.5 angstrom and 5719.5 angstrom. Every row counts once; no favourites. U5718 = 0.46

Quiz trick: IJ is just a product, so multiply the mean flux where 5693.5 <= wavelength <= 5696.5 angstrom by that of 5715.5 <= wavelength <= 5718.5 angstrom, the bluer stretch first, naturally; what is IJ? 259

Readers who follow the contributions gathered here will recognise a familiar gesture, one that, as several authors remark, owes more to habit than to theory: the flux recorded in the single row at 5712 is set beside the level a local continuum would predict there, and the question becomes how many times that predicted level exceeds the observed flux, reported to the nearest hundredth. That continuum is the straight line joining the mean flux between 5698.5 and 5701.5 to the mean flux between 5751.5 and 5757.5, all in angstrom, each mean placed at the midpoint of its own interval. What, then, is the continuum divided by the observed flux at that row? 1.06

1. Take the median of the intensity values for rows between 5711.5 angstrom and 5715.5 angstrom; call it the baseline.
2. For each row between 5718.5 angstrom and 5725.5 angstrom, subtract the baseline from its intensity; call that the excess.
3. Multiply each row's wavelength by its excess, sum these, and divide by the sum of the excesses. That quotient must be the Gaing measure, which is 5723.2 angstrom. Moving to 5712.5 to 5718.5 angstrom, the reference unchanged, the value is 5716.8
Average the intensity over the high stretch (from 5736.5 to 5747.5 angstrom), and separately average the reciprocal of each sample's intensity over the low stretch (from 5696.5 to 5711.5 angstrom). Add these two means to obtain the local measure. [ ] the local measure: 16.8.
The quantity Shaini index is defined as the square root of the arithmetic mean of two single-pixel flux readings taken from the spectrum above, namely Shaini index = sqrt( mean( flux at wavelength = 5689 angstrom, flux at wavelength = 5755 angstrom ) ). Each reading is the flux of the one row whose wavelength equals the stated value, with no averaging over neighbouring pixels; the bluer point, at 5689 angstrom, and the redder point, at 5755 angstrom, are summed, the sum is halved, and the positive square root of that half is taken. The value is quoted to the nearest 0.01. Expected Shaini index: 4.06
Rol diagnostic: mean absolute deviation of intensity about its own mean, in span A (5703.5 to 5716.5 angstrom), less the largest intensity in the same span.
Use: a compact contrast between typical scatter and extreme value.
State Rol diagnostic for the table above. -18.5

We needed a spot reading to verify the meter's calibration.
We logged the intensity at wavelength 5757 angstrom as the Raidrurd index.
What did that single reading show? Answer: 14.43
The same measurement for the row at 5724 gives 19.27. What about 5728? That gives 17.96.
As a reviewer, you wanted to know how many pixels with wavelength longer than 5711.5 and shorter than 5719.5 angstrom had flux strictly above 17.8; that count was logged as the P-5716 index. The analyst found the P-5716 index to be 4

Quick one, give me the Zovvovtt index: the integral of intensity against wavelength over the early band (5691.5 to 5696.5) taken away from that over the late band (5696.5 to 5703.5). 48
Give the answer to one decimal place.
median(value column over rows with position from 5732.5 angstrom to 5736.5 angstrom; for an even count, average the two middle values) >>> 19.2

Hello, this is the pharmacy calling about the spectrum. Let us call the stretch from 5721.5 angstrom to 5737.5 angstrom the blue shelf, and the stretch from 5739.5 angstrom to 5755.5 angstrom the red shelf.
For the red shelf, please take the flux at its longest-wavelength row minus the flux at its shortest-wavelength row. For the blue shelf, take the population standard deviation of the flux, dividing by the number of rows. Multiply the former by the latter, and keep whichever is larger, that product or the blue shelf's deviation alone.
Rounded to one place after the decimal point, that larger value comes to 1.6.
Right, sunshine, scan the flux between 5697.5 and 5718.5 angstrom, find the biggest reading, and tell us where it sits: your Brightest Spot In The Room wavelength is 5717 angstrom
